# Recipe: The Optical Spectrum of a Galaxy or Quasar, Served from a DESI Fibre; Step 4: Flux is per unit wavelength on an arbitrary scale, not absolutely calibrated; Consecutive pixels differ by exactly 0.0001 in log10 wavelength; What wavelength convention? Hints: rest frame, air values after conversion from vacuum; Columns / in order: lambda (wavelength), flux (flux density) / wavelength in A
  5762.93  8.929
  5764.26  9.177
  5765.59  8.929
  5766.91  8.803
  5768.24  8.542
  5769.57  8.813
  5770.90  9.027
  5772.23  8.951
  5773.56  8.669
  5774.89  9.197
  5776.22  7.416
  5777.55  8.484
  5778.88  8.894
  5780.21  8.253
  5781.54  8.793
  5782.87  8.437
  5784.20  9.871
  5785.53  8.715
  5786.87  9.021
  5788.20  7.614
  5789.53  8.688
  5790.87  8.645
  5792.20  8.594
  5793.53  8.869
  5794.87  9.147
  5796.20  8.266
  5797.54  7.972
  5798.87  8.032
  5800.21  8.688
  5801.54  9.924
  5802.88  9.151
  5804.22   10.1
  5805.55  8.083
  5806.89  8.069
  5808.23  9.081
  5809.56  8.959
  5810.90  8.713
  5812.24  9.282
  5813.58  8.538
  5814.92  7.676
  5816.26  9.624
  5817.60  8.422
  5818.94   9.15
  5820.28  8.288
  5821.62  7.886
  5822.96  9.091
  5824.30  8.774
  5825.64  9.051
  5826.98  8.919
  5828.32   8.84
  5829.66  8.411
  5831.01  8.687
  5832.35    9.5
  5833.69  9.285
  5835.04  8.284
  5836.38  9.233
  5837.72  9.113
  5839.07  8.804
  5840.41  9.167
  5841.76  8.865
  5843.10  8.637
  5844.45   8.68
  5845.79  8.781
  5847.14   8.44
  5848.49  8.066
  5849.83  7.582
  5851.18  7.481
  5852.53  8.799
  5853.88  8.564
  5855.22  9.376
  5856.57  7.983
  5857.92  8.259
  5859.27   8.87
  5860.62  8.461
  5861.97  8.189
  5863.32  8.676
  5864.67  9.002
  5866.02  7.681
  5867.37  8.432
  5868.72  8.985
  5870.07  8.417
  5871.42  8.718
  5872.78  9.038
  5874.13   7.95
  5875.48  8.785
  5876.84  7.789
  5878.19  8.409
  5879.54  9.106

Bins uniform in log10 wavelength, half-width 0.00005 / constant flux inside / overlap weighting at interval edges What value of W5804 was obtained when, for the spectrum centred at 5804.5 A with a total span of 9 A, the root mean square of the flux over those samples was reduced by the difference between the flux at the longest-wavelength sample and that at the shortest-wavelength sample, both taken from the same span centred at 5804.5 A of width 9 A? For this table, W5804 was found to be 8.7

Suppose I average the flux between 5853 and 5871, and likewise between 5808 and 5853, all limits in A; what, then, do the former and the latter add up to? 17.2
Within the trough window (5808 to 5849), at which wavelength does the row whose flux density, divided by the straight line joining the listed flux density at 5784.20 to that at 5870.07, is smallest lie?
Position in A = 5814.92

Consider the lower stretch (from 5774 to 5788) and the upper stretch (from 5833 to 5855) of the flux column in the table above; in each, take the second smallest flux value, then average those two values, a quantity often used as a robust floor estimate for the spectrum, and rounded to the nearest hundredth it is 7.92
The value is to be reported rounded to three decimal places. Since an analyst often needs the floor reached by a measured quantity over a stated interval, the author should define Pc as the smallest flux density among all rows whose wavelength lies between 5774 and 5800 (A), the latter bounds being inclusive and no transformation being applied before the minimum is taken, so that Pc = 7.416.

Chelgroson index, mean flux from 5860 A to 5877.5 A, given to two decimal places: 8.47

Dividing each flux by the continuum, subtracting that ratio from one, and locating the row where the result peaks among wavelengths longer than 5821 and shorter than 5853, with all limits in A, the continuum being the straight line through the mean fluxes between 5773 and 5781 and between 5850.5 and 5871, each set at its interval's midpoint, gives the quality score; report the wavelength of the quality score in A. 5851.18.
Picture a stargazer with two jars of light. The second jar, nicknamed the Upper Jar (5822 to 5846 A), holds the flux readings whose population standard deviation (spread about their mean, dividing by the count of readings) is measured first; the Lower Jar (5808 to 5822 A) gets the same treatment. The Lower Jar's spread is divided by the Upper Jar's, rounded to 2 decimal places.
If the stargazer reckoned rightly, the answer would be 1.90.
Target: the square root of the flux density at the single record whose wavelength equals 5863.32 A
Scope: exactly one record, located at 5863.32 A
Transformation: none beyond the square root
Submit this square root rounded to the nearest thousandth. 2.946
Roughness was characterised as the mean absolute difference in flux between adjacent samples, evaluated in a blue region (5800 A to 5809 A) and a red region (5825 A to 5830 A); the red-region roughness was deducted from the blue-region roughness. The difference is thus 0.79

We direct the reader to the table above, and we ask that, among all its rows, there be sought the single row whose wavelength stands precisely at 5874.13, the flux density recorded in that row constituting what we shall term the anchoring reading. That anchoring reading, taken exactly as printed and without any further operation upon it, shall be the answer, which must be 7.95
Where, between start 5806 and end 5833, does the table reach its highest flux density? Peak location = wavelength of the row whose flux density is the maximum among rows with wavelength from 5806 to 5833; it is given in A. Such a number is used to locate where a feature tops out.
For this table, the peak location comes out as 5816.26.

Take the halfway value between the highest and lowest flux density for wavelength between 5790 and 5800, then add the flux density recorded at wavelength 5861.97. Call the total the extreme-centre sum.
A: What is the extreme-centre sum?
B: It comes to 16.7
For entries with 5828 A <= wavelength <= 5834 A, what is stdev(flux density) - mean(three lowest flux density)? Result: -8.2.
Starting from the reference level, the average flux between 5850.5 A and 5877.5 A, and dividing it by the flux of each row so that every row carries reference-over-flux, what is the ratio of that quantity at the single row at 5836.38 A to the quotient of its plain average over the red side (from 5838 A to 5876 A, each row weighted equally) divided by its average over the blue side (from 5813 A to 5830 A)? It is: 0.903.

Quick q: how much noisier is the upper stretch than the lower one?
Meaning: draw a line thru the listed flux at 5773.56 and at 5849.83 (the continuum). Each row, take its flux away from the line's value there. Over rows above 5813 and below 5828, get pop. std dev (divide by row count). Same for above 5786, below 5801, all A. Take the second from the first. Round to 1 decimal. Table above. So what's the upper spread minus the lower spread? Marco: 0.1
